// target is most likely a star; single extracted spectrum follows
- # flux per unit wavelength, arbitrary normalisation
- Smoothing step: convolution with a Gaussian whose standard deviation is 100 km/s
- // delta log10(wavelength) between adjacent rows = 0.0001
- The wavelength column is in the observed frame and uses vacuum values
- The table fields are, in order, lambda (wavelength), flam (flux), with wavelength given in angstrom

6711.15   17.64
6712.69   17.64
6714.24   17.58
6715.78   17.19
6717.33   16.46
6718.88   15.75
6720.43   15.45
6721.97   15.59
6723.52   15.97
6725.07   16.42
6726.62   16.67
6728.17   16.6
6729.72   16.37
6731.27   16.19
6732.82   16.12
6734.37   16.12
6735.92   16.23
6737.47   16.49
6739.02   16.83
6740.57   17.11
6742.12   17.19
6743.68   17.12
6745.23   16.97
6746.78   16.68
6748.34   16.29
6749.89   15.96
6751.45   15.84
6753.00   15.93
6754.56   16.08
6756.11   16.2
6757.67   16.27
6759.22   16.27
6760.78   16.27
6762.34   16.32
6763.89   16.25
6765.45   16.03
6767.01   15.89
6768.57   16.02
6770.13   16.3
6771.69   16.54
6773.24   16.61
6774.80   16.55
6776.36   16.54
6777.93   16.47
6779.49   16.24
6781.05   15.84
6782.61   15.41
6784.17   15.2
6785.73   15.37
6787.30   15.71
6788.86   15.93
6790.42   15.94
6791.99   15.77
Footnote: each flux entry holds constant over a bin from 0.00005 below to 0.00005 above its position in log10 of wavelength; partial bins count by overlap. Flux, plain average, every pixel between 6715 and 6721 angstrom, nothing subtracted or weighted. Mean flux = 16.2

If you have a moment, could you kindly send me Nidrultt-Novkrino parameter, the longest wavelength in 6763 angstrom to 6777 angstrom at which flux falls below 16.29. 6768.57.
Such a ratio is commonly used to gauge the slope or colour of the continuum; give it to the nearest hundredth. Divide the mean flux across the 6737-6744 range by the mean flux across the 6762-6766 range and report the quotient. 1.05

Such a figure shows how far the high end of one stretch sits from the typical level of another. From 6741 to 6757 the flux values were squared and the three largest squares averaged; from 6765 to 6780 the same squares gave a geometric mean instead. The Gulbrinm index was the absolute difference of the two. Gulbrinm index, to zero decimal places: 26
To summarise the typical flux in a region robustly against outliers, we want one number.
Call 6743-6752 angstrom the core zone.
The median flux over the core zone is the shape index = 16.5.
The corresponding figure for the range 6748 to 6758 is 16.1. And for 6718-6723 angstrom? 15.6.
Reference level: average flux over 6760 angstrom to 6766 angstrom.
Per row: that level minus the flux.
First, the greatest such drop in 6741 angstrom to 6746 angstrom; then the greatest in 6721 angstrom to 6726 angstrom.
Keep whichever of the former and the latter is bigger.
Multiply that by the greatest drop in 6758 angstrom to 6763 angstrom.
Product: -0.03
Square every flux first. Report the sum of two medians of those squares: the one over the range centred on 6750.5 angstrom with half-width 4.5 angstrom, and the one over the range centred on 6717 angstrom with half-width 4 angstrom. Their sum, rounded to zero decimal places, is 528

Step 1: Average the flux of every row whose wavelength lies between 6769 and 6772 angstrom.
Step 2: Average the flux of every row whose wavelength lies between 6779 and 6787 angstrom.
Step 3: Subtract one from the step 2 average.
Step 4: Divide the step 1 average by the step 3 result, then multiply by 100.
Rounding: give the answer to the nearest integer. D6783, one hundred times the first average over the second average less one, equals 112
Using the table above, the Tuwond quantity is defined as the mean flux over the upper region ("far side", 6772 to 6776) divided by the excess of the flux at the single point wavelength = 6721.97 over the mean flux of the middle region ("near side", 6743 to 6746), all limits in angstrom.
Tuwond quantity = -11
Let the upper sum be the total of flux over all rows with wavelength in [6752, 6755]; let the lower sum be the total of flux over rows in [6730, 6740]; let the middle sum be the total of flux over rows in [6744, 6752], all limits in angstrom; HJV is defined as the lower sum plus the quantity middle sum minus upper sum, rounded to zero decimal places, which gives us 148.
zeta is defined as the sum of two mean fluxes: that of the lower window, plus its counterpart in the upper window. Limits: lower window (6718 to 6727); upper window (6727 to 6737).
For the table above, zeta 32.2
